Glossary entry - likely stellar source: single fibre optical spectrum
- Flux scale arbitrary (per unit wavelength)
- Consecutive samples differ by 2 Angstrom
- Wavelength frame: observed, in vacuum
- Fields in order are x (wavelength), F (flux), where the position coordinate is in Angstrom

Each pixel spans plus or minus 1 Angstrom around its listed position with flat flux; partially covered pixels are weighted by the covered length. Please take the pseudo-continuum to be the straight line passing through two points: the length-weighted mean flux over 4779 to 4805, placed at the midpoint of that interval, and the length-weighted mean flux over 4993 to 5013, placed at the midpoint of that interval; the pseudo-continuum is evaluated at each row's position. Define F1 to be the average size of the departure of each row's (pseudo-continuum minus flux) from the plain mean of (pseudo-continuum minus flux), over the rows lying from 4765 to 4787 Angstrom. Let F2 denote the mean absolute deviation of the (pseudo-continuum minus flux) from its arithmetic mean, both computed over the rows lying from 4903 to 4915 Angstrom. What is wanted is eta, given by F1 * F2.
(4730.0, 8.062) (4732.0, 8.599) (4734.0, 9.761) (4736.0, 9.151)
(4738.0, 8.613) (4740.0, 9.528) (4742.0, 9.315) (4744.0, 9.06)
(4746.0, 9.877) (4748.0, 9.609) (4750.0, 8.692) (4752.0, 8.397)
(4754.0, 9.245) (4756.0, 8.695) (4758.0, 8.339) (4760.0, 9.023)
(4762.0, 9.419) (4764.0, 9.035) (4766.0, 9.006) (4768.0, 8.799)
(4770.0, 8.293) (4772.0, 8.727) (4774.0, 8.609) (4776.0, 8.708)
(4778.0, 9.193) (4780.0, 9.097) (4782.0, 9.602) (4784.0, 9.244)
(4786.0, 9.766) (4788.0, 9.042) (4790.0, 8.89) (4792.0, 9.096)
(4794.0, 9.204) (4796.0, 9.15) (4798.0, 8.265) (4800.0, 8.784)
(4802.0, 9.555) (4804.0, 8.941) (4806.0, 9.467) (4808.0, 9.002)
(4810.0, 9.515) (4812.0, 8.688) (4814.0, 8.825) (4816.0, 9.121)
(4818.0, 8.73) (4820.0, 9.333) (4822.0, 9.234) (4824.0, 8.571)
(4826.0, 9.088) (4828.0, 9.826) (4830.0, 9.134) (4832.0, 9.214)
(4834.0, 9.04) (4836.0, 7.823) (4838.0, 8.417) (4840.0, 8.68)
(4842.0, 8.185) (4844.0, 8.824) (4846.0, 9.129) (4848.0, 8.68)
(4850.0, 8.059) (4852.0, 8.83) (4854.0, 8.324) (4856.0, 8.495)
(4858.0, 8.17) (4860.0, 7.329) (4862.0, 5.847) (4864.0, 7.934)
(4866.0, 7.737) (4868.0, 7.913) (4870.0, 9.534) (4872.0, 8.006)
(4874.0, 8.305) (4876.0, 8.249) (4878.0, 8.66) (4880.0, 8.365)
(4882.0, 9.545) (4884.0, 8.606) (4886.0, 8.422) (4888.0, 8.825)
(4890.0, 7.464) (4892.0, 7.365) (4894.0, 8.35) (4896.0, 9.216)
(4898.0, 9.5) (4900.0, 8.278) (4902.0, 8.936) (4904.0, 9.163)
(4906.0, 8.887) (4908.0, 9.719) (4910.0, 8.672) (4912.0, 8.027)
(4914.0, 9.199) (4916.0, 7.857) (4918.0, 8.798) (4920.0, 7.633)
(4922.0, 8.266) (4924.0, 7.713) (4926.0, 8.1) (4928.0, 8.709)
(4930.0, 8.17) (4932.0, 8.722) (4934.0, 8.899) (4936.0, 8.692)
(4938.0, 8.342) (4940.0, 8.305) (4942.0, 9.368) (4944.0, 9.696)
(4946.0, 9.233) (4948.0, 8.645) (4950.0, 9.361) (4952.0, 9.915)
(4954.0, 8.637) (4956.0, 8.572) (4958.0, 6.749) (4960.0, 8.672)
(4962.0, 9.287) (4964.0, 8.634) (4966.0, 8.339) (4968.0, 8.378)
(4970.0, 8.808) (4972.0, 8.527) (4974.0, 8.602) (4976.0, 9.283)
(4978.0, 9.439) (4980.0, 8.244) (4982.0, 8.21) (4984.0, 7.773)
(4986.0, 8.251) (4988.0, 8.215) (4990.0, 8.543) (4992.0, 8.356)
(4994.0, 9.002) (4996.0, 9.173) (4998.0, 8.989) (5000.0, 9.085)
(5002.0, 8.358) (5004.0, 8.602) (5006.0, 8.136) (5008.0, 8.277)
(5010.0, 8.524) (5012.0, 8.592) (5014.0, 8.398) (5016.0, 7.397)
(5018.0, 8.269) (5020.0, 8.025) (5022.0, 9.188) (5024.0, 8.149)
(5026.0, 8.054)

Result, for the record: 0.15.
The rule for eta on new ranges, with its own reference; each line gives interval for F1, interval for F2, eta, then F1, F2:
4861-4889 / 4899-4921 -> 0.30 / 0.59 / 0.51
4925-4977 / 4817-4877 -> 0.23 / 0.42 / 0.55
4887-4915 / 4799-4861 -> 0.22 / 0.57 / 0.40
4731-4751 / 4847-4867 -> 0.23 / 0.40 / 0.57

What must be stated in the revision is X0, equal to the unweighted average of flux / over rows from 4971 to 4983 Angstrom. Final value 8.72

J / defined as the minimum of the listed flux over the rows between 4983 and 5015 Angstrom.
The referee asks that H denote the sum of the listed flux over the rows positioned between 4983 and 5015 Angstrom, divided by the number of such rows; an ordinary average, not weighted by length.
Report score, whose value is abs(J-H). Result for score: 0.74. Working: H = 8.52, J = 7.773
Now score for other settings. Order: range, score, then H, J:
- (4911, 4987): 1.83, 8.58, 6.749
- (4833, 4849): 0.77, 8.60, 7.823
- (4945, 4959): 1.98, 8.73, 6.749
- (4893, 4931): 0.96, 8.59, 7.633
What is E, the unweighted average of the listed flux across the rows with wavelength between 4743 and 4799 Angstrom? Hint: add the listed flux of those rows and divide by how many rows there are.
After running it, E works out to 9.00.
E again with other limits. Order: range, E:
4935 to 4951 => 8.96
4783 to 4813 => 9.11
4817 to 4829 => 9.13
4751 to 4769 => 8.88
